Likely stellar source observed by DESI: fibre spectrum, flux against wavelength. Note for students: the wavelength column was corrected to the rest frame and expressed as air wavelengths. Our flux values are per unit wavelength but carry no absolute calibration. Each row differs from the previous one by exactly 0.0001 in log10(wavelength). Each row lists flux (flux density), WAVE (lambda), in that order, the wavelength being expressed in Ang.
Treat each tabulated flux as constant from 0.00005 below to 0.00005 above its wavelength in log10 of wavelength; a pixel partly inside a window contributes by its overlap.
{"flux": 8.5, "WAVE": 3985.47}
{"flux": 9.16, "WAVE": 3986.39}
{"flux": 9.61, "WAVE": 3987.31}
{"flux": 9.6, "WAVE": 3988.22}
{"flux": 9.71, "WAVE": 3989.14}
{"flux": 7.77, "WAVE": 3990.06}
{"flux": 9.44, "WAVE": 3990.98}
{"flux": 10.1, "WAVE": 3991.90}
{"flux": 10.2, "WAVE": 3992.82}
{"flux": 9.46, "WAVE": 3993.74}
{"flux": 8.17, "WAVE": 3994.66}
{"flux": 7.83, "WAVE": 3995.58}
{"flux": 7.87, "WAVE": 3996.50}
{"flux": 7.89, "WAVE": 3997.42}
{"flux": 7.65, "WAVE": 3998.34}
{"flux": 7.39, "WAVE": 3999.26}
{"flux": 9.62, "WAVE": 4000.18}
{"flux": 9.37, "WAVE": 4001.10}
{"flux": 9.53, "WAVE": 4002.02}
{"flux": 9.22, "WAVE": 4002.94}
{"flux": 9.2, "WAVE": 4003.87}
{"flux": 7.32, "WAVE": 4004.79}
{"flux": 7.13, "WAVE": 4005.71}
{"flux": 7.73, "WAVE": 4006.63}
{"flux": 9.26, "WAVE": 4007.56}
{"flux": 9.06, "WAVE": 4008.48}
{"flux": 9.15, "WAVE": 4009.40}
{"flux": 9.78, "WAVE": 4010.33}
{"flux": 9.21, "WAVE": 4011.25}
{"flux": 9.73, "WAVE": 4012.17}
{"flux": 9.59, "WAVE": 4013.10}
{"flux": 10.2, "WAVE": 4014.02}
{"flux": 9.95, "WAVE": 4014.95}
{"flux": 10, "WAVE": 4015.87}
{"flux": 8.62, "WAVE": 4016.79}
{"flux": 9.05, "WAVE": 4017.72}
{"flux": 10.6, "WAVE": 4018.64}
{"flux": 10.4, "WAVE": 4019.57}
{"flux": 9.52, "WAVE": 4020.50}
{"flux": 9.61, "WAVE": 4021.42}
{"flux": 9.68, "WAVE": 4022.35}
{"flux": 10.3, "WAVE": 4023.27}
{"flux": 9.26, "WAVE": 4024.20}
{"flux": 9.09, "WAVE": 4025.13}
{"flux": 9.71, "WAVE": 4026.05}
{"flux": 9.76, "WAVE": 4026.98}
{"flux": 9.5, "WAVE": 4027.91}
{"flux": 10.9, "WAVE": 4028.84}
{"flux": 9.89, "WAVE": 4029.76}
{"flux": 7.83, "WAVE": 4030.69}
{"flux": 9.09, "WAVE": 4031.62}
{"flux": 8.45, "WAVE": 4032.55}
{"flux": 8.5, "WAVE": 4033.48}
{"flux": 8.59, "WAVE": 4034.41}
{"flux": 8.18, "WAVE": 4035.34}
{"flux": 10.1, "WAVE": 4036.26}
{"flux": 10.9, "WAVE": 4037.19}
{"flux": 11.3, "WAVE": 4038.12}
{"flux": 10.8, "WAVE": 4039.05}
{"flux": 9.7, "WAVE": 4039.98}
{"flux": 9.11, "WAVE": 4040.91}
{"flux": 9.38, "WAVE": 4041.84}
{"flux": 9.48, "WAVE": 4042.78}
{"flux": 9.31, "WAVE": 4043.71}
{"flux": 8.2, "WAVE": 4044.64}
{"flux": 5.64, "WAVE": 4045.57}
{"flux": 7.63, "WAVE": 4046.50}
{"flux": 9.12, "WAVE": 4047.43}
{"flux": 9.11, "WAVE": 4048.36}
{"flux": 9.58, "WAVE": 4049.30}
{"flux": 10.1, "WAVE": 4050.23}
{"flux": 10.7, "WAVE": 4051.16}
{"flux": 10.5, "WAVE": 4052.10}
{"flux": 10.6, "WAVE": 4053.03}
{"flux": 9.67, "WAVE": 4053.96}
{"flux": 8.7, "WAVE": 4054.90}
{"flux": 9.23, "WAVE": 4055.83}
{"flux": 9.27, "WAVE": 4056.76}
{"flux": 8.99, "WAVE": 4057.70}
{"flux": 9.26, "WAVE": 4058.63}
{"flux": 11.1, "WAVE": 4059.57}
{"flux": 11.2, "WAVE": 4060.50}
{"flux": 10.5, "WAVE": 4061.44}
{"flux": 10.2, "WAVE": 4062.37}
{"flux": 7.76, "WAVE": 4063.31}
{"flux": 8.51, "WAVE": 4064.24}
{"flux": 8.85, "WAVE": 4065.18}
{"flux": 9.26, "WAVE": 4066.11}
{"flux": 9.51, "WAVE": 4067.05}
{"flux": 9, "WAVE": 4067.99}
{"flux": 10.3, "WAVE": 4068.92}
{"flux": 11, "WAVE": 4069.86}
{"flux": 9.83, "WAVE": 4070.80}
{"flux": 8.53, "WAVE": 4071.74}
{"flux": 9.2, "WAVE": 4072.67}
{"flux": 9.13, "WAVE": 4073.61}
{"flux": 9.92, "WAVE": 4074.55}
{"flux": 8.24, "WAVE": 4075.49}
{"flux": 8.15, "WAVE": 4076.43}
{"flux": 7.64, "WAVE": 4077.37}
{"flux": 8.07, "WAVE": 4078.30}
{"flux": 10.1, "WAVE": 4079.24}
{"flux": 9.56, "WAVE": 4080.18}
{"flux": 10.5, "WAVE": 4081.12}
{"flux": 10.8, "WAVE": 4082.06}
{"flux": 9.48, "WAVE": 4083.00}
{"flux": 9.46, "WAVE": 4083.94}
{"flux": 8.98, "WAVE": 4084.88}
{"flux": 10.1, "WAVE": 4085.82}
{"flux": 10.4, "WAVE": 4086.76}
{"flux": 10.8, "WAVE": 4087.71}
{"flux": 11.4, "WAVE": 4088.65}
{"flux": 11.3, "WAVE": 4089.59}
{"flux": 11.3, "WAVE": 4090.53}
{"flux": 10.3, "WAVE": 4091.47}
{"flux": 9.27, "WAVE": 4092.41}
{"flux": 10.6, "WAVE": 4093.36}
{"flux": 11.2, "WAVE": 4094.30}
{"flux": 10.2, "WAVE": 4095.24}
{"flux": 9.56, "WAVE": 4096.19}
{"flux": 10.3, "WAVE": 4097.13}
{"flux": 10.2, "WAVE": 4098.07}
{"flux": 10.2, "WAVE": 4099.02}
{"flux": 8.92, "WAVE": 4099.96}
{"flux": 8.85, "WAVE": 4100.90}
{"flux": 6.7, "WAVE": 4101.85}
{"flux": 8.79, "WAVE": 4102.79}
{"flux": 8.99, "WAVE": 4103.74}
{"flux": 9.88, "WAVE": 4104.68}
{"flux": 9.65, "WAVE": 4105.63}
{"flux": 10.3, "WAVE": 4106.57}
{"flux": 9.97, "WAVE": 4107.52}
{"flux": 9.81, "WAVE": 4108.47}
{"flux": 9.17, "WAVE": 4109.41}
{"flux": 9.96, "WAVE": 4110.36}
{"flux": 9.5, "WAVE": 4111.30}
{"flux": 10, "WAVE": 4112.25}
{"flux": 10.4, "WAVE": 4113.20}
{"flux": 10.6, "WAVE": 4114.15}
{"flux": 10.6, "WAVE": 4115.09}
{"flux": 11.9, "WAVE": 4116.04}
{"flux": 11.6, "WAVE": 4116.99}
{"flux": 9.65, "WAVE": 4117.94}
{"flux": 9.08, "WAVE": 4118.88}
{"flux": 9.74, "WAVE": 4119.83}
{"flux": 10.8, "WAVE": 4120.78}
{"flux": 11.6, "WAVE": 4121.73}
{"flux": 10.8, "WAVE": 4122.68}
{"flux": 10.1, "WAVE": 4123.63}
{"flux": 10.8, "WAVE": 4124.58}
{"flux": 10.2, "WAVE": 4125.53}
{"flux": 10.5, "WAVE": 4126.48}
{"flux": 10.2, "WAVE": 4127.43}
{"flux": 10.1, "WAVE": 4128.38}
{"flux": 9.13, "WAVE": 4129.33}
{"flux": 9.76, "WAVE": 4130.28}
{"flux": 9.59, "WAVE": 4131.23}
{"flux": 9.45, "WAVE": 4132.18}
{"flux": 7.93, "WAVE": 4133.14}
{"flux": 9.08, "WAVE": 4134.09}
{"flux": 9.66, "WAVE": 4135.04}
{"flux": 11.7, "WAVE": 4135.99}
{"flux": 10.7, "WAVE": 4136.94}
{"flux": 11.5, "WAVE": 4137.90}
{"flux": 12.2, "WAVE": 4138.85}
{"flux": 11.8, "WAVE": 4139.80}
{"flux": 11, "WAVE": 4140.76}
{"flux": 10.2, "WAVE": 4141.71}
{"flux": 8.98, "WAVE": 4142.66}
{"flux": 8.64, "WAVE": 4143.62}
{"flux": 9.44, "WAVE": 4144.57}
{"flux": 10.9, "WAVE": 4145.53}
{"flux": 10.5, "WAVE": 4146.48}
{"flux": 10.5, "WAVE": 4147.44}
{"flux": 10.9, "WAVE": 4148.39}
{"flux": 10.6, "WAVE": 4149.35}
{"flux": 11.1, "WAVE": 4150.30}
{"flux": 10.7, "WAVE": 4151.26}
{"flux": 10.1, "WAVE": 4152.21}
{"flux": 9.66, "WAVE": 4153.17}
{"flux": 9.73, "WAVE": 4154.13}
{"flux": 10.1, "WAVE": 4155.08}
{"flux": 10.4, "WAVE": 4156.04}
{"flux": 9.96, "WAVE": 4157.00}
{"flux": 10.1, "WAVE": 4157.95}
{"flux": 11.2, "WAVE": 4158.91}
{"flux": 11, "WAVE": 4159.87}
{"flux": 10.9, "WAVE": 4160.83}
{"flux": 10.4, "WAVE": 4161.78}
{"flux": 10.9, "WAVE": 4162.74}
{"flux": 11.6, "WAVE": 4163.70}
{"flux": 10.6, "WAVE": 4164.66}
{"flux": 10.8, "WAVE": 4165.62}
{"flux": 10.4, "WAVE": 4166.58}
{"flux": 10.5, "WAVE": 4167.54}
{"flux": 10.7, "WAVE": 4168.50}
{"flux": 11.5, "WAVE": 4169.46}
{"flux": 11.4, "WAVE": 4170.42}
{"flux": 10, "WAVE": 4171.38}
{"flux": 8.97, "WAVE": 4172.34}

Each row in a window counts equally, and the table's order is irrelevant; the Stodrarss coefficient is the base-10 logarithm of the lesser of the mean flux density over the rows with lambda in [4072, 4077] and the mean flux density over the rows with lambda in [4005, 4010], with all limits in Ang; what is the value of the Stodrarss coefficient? 0.93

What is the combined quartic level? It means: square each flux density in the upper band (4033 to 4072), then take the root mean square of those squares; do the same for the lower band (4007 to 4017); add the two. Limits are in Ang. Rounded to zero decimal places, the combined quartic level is 184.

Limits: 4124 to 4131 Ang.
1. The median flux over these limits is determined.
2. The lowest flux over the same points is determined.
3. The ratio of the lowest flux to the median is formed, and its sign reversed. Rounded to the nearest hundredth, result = -0.90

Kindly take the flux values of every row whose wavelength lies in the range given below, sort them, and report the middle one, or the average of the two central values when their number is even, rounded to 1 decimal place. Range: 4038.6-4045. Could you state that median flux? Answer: 9.4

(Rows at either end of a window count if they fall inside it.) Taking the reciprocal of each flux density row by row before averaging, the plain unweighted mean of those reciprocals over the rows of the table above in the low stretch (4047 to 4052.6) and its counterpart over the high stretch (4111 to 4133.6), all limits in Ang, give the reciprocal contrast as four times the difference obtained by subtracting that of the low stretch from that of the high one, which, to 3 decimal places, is -0.011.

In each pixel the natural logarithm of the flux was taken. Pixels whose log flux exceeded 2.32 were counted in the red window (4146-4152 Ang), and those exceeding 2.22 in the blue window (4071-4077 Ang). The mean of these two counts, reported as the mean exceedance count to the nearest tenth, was 3.5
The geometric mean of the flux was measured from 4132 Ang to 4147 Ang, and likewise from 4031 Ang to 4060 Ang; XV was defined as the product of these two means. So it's 94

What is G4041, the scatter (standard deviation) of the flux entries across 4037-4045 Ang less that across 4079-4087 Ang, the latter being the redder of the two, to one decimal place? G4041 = 0.4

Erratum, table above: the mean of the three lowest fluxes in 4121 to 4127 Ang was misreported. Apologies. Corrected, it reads 10.3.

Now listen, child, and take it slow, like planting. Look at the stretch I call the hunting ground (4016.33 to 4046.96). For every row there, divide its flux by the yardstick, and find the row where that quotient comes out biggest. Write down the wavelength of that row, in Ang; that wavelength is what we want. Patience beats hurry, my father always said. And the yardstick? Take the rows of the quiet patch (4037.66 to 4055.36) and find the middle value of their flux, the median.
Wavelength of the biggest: 4038.12 Ang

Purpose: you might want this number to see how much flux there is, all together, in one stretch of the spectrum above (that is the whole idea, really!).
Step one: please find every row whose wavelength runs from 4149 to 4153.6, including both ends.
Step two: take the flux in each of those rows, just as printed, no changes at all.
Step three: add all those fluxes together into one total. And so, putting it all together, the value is 52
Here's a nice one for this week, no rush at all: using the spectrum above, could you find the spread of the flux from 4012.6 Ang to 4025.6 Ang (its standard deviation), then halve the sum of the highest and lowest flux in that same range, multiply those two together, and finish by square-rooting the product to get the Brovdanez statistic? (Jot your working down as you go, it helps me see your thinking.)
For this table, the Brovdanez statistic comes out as 2.3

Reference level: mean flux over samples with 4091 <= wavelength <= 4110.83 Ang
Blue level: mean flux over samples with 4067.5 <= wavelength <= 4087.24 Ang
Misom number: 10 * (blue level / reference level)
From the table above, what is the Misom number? 9.78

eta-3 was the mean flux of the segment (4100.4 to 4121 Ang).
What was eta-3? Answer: 9.8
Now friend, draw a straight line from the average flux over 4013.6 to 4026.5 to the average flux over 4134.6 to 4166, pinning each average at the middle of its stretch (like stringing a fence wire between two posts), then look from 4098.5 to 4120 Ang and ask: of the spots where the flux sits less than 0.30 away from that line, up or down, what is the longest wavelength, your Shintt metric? 4115.09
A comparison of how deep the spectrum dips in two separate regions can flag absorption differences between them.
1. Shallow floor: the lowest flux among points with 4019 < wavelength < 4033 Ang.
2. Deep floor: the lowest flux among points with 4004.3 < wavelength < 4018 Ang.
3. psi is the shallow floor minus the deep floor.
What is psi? 0.7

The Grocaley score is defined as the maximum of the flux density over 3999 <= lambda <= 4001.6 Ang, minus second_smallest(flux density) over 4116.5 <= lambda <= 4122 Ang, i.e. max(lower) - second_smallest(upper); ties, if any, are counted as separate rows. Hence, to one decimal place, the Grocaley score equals 0.0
